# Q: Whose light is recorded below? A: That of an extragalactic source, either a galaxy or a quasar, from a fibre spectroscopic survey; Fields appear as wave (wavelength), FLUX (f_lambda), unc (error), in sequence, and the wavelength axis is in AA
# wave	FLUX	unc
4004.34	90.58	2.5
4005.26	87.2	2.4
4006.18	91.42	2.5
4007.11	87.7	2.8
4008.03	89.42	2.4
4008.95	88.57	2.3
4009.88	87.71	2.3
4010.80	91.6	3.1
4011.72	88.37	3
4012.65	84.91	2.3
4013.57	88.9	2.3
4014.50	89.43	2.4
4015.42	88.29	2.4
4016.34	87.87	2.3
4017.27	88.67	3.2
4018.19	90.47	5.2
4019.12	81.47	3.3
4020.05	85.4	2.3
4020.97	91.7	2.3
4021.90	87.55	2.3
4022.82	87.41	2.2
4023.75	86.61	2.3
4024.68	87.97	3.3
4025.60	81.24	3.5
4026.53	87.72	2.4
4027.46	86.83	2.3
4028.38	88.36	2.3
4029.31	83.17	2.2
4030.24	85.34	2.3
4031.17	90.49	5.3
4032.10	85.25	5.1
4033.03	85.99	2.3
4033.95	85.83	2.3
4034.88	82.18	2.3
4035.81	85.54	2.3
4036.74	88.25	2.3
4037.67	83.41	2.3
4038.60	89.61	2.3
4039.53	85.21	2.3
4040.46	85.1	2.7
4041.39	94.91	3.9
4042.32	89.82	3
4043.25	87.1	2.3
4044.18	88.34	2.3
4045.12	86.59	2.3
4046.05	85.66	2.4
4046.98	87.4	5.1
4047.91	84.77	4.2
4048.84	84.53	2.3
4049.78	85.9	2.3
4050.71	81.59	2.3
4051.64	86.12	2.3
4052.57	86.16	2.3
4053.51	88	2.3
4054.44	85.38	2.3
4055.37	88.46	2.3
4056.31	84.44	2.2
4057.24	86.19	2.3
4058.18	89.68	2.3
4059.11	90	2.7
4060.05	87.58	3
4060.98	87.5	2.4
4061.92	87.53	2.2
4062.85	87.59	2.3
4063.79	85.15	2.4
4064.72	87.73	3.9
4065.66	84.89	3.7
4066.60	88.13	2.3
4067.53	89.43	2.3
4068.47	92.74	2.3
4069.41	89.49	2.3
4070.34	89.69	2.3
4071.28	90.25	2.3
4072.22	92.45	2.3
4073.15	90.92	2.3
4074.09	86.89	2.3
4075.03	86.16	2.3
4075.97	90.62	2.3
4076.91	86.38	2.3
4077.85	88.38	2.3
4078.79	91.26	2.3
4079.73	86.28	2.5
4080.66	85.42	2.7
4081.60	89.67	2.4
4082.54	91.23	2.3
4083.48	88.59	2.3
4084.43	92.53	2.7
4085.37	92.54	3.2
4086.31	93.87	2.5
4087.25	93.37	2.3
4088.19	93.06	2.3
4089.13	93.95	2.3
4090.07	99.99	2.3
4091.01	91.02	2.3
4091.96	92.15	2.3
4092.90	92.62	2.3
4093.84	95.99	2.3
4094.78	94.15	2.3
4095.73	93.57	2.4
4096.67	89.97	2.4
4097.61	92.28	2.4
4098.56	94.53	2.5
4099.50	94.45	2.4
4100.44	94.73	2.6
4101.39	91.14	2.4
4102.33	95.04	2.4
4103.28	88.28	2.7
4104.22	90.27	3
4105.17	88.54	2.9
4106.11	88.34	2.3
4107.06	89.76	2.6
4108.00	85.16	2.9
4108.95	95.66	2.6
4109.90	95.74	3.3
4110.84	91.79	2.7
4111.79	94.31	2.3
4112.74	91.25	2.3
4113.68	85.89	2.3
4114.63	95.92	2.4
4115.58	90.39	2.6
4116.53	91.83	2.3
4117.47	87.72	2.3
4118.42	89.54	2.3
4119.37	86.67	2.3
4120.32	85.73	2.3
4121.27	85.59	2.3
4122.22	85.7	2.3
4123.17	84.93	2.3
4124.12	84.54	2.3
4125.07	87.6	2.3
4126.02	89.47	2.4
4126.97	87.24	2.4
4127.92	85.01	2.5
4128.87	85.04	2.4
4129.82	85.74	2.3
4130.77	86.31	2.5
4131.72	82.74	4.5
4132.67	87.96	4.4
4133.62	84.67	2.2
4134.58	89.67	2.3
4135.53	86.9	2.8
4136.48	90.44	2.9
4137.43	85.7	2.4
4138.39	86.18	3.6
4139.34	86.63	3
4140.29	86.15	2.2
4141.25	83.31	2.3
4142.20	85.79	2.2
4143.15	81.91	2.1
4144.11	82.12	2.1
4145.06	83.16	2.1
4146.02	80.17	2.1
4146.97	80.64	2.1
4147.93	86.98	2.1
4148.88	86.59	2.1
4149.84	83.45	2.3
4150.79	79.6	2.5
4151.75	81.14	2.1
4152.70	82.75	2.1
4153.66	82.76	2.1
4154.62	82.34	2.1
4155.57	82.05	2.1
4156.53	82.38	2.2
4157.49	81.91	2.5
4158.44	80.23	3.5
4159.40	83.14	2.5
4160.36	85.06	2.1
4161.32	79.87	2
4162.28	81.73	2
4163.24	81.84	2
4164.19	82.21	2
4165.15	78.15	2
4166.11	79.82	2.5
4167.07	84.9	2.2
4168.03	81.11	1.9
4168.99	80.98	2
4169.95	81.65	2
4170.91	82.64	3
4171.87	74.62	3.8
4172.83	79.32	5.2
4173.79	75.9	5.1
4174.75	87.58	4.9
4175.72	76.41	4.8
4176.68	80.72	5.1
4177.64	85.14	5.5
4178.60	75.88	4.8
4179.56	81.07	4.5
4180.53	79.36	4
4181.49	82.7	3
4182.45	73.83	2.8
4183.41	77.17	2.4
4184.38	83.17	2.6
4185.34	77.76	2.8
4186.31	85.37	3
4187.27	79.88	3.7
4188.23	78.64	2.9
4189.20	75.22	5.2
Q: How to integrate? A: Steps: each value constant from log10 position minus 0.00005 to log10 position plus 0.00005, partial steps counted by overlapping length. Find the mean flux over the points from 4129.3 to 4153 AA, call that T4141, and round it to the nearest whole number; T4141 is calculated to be 85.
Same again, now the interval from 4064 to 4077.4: 89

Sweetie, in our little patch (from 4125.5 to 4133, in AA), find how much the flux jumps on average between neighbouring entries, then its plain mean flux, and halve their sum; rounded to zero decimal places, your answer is 44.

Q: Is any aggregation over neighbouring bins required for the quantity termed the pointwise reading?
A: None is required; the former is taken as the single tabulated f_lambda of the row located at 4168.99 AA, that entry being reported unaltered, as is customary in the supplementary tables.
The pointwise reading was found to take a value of 80.98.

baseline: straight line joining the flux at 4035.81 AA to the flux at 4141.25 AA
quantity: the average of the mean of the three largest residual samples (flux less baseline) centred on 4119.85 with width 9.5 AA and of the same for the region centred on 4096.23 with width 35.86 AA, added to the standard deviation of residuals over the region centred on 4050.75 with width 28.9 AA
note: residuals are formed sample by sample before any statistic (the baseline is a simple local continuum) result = 12.3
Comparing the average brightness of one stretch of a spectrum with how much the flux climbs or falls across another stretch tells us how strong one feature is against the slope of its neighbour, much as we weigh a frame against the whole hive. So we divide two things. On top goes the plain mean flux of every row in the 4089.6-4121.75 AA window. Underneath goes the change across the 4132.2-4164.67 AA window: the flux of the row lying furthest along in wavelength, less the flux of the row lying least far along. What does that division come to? -16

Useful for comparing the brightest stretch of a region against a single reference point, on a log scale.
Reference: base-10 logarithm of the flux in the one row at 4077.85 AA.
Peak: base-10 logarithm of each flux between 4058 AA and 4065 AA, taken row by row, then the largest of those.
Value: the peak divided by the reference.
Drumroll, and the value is 1.00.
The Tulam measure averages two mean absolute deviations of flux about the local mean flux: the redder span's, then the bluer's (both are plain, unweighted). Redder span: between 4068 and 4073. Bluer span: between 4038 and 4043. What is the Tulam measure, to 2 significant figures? 2.2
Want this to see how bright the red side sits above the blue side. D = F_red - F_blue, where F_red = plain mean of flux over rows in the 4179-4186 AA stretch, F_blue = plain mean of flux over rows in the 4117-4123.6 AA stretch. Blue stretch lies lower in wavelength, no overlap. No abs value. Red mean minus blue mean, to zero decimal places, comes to -7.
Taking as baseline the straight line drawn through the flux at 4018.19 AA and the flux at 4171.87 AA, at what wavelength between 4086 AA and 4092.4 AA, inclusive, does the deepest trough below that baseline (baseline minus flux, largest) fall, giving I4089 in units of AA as 4091.01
